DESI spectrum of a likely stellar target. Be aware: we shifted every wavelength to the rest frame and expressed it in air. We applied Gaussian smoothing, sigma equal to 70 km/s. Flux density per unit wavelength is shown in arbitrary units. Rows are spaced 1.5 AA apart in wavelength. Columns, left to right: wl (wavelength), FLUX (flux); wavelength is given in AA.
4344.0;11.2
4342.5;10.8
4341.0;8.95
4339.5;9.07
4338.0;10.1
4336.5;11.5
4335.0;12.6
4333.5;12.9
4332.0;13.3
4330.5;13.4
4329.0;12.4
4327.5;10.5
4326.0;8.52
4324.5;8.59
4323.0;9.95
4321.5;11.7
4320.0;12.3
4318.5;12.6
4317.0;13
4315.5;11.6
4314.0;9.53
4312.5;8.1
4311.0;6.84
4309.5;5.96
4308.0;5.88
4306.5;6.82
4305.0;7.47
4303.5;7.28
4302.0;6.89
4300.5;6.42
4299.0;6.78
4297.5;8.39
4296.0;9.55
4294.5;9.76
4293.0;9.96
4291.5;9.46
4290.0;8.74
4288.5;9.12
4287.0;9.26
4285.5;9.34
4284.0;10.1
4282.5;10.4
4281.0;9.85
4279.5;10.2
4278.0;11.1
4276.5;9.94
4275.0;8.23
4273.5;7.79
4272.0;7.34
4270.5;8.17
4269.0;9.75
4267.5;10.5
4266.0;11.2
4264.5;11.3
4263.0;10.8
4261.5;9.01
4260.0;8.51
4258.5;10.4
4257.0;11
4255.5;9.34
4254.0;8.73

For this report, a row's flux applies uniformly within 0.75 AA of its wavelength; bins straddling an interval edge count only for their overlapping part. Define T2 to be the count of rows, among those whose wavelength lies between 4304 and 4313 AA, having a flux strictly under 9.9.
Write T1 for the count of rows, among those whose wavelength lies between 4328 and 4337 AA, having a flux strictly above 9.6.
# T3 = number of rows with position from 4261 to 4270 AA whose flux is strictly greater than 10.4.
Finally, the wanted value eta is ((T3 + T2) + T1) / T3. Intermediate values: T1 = 6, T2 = 6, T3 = 4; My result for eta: 4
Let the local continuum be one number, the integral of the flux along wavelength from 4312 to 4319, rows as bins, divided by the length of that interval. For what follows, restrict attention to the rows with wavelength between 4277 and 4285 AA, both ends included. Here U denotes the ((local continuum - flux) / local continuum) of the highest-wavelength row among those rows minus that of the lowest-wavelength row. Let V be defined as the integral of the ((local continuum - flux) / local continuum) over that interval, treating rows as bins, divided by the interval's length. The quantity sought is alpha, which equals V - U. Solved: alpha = -0.03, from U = 0.09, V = 0.1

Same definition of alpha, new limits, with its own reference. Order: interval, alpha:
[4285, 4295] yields 0.19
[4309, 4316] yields 0.75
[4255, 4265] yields 0.27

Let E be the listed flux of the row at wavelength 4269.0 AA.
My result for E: 9.75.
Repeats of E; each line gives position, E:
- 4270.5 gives 8.17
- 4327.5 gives 10.5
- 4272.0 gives 7.34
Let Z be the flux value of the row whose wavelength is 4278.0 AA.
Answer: 11.1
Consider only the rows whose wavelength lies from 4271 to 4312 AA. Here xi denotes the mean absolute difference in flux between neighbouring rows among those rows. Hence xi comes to 0.60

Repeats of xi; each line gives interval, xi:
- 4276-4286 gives 0.67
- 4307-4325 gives 1.05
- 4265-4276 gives 0.79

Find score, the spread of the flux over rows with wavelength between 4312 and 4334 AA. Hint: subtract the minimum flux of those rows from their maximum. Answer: 5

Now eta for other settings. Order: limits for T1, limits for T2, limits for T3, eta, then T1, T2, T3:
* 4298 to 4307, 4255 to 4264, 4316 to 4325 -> 2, 0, 3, 4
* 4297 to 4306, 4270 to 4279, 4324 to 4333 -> 2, 0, 4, 4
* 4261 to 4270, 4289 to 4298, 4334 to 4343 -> 4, 5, 5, 3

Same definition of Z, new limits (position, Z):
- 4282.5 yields 10.4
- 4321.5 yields 11.7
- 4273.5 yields 7.79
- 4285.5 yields 9.34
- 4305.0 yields 7.47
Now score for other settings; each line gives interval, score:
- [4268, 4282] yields 4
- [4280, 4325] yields 7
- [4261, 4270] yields 2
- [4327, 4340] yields 4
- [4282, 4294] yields 2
